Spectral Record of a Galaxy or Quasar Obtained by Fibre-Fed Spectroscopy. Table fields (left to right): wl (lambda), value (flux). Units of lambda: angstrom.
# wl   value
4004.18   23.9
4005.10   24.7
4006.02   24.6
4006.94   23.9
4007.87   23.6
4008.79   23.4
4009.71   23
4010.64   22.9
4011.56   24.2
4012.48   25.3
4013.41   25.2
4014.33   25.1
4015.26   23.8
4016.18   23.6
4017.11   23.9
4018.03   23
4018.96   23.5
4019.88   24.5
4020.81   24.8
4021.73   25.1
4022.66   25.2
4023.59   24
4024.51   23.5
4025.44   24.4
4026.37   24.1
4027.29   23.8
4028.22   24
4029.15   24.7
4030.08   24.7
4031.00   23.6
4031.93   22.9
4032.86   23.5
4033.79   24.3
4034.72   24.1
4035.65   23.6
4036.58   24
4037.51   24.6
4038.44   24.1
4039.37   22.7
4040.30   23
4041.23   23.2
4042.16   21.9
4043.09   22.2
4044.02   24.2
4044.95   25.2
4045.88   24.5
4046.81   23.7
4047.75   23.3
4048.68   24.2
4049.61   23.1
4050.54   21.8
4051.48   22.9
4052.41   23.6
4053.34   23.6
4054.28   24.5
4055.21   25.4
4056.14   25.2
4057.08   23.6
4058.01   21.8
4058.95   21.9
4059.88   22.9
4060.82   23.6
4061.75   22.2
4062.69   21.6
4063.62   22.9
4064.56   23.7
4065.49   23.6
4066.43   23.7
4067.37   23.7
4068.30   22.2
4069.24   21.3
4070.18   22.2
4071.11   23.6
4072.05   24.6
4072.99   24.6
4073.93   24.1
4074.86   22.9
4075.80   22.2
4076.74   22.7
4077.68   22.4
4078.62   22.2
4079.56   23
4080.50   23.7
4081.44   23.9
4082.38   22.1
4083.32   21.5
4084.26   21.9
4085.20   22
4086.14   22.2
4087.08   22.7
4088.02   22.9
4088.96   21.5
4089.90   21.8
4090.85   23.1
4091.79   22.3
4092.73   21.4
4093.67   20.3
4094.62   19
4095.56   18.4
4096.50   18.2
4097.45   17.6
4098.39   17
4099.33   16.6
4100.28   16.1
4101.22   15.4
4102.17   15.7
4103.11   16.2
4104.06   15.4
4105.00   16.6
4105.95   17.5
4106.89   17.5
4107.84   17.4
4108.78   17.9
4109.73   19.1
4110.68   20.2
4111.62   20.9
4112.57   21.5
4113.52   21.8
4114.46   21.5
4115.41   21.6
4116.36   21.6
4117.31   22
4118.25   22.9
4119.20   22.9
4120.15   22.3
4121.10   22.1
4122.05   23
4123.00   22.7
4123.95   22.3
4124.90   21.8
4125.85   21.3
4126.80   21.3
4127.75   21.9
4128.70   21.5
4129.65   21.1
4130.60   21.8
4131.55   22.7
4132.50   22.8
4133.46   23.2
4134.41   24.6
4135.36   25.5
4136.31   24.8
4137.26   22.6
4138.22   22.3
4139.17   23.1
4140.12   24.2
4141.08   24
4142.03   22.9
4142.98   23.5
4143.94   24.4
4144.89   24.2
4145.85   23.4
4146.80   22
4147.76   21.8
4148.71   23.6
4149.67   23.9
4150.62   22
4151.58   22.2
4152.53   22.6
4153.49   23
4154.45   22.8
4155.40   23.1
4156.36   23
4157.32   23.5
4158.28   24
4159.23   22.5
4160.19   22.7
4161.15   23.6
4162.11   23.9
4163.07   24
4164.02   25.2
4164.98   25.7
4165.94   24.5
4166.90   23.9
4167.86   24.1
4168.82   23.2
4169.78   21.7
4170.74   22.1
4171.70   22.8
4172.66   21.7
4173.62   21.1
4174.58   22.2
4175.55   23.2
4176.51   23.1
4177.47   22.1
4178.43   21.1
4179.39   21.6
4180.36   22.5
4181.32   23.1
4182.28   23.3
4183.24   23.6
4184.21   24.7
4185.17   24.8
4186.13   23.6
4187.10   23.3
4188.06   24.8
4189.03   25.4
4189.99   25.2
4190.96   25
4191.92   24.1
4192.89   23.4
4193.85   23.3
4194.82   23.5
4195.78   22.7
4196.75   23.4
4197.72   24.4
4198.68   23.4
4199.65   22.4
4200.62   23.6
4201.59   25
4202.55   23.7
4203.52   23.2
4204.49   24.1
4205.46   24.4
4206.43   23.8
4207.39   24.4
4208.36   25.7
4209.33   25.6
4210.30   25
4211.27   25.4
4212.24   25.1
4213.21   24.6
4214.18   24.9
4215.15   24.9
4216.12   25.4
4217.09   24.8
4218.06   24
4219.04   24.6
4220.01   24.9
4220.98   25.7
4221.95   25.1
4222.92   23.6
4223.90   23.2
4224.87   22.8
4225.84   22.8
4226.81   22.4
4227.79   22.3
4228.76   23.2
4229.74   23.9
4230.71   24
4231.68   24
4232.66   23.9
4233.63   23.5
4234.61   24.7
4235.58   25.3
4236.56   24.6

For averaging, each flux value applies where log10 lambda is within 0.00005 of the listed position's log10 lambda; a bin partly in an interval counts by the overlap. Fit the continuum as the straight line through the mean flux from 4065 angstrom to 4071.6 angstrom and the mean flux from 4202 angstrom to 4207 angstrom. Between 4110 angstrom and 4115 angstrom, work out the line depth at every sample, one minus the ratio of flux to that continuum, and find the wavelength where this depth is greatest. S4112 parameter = 4110.68 angstrom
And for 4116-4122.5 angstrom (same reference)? 4116.36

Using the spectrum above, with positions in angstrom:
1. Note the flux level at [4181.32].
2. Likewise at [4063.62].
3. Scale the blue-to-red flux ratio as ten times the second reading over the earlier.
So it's 9.9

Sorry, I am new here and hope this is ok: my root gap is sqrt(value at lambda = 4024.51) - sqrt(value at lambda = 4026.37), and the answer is -0.061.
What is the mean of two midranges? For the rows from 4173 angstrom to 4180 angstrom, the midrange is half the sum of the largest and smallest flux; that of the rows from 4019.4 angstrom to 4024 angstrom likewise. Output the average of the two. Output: 23.4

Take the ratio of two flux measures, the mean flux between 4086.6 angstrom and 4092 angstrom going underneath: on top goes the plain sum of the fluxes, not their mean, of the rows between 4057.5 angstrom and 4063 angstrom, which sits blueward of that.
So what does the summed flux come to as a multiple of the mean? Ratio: 6.0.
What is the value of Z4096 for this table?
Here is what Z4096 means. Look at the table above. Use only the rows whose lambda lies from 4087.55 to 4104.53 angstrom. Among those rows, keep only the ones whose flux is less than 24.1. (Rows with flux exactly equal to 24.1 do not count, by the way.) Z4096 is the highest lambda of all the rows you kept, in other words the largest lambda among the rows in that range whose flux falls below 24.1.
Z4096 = 4104.06 angstrom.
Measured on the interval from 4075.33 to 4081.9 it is 4081.44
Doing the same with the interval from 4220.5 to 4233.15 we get 4232.66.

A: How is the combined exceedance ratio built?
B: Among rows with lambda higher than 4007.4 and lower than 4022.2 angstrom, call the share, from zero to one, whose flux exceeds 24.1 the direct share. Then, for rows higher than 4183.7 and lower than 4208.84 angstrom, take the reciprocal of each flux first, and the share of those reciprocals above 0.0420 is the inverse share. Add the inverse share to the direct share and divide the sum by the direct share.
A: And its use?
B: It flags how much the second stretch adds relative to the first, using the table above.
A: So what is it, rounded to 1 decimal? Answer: 2.1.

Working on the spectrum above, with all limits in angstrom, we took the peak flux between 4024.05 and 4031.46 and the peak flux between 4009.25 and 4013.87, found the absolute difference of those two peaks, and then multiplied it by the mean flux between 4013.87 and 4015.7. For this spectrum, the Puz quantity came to 15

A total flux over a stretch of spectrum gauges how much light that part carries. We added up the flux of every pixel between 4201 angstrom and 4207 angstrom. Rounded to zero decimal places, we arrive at 144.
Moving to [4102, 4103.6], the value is 32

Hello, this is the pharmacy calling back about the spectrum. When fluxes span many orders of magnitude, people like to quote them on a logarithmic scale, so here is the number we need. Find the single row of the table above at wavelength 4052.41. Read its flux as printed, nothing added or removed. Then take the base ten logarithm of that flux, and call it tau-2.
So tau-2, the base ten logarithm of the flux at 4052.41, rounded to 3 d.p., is 1.373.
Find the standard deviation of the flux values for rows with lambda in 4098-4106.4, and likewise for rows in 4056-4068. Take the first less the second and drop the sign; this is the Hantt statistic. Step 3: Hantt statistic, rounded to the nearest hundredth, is 0.30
